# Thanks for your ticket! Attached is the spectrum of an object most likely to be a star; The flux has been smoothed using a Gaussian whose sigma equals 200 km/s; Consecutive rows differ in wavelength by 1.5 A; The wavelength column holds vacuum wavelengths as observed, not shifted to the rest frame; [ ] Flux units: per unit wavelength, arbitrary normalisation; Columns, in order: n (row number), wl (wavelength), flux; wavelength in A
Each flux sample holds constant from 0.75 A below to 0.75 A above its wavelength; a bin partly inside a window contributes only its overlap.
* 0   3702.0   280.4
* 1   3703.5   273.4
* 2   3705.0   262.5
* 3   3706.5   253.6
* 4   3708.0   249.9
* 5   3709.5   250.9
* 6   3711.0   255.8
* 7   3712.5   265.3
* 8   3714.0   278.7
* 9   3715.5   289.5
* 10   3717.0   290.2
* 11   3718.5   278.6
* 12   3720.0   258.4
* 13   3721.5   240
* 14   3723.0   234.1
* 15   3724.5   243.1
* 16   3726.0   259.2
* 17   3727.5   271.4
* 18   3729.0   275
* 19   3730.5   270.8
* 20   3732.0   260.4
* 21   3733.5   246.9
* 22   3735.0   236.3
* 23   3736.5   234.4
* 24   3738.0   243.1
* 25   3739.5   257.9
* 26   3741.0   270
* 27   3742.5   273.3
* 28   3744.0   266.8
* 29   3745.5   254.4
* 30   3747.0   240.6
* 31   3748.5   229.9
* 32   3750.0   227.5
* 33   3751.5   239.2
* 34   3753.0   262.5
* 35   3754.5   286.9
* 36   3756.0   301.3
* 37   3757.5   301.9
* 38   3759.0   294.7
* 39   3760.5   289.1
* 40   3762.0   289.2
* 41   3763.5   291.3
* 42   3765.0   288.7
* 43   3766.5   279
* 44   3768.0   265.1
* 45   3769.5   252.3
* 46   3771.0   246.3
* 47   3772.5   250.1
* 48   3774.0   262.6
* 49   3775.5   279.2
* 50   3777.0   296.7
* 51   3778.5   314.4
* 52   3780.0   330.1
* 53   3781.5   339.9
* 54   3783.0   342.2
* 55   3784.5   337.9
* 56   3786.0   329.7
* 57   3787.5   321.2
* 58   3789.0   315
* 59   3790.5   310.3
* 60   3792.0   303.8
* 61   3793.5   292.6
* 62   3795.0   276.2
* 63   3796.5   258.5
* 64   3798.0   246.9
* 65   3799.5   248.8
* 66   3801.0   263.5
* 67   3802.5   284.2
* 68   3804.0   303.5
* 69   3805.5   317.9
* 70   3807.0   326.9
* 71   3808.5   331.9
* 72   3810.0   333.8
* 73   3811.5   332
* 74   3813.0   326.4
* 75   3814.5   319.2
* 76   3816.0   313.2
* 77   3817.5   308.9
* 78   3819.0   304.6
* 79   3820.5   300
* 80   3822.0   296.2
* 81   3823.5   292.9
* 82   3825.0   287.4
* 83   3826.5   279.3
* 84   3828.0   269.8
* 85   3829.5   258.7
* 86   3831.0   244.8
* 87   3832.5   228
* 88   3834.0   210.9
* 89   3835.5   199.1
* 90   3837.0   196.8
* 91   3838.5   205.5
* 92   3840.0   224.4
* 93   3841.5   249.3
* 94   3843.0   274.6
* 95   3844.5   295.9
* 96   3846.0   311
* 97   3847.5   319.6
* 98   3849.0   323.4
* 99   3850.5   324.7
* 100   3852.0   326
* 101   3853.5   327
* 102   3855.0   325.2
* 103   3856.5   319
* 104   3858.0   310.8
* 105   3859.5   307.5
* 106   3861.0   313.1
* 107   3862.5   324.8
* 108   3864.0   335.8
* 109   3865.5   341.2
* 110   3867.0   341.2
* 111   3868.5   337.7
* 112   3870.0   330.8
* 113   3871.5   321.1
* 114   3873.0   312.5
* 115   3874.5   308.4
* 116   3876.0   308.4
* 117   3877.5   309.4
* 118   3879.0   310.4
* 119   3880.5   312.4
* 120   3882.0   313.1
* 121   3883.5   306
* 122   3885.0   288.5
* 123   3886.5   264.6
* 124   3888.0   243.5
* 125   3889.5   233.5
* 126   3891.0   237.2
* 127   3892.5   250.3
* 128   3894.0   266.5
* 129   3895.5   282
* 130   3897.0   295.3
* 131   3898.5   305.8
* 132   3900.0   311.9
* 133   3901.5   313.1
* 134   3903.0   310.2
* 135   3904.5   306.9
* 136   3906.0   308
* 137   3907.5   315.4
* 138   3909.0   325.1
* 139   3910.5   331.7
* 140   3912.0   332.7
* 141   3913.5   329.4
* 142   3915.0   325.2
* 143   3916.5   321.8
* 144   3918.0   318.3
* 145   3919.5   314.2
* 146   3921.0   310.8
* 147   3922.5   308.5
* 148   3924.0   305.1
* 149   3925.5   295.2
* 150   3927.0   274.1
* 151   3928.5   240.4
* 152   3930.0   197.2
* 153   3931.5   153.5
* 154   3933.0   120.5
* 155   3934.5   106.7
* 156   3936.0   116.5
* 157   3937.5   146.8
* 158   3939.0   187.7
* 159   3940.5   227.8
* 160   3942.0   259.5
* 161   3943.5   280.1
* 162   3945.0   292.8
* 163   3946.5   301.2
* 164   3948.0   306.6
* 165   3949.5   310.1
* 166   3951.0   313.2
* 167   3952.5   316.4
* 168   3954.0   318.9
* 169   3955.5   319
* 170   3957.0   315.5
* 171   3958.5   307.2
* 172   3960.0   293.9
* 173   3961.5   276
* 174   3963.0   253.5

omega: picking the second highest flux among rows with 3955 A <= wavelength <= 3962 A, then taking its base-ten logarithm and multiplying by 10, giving 24.99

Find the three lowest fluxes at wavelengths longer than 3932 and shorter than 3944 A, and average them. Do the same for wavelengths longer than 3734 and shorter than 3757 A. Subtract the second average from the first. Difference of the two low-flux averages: -116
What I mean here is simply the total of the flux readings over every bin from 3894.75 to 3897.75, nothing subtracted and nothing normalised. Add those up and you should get 577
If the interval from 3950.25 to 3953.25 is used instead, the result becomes 630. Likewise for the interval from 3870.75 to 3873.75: 634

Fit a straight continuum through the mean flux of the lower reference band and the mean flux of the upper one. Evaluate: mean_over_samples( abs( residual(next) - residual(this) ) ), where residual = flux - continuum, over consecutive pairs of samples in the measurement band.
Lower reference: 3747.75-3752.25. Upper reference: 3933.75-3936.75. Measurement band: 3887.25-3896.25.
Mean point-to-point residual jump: 12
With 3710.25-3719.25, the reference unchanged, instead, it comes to 10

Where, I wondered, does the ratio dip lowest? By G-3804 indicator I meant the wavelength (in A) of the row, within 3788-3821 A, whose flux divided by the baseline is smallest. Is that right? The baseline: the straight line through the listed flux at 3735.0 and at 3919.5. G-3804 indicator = 3798.0 A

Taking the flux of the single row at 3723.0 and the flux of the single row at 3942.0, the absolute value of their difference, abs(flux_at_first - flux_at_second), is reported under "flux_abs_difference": 25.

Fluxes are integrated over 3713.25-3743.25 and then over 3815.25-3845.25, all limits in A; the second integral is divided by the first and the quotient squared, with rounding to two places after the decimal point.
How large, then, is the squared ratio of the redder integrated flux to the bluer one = 1.01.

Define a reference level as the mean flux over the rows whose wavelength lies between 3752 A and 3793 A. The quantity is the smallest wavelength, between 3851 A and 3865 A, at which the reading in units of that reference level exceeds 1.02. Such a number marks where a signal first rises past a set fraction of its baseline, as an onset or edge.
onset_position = 3852.0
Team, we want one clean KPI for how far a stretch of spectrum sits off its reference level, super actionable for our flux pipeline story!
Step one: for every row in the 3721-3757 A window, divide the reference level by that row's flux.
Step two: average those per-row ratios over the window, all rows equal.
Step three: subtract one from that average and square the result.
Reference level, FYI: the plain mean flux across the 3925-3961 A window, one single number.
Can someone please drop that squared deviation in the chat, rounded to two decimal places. 0.00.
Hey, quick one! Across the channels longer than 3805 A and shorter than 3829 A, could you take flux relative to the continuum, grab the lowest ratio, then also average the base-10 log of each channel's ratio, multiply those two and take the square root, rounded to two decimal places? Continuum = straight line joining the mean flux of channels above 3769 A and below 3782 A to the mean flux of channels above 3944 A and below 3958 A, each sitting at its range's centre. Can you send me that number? 0.15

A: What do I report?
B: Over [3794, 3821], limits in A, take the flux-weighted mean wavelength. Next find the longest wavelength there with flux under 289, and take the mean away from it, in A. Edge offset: -5.8 A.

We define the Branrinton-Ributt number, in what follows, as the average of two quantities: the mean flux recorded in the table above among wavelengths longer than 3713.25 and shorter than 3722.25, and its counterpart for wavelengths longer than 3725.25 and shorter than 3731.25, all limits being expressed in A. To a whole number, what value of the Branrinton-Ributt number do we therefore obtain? 271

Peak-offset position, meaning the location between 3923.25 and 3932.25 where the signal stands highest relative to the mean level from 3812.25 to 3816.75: 3924.0 A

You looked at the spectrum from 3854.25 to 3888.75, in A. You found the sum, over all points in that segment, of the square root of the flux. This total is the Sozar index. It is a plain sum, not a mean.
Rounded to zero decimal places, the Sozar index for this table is 406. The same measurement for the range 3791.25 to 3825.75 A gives 397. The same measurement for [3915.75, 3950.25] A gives 357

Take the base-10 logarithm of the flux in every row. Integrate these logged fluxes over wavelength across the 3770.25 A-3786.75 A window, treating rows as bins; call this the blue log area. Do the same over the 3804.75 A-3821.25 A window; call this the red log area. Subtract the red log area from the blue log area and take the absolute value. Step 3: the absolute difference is 0.44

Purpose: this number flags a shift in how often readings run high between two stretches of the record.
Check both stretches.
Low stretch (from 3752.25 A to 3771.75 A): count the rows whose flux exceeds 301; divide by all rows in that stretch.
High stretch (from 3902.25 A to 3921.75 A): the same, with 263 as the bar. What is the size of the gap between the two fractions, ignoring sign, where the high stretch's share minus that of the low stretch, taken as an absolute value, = 0.85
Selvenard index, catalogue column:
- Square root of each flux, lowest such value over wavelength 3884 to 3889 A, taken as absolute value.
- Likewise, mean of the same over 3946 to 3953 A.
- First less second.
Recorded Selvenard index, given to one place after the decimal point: -2.0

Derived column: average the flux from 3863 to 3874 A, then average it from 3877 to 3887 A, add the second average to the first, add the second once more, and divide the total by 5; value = 187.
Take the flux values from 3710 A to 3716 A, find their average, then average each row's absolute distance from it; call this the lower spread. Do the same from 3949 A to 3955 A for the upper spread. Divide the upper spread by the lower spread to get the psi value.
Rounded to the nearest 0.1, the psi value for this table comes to 0.3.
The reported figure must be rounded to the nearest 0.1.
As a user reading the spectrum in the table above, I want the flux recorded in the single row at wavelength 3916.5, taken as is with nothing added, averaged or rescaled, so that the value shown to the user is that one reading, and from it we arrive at 321.8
